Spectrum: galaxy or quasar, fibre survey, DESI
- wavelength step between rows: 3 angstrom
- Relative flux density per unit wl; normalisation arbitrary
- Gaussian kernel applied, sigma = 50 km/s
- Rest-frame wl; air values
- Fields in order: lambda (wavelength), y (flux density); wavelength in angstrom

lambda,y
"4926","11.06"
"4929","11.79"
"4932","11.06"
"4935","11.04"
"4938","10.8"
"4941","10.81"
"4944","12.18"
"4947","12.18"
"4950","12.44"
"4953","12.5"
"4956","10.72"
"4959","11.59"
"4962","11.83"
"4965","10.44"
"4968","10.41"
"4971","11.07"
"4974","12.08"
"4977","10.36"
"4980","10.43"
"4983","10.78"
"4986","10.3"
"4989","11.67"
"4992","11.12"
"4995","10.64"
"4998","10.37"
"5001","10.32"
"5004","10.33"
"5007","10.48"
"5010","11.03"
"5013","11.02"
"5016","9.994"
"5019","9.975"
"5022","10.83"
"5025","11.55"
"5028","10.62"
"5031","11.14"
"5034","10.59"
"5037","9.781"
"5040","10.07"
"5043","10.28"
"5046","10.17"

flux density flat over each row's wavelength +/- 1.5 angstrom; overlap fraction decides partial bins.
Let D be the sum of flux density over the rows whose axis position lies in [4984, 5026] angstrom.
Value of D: 150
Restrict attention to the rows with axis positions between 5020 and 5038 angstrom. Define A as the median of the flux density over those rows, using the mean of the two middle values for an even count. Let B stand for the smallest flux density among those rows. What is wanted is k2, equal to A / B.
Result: 1.10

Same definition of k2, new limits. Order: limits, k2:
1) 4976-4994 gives 1.03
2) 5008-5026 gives 1.10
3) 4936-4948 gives 1.06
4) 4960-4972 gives 1.03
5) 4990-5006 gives 1.00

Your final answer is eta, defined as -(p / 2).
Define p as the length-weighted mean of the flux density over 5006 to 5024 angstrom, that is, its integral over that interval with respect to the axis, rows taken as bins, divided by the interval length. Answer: -5.29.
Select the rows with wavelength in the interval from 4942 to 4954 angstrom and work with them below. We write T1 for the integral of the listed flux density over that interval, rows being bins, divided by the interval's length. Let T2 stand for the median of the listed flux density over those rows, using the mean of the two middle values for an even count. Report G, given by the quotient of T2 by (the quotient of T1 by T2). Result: 12.4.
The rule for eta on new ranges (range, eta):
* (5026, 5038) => -5.30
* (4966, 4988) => -5.39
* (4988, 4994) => -5.65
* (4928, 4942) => -5.54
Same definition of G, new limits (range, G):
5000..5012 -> 10.2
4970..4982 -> 10.5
